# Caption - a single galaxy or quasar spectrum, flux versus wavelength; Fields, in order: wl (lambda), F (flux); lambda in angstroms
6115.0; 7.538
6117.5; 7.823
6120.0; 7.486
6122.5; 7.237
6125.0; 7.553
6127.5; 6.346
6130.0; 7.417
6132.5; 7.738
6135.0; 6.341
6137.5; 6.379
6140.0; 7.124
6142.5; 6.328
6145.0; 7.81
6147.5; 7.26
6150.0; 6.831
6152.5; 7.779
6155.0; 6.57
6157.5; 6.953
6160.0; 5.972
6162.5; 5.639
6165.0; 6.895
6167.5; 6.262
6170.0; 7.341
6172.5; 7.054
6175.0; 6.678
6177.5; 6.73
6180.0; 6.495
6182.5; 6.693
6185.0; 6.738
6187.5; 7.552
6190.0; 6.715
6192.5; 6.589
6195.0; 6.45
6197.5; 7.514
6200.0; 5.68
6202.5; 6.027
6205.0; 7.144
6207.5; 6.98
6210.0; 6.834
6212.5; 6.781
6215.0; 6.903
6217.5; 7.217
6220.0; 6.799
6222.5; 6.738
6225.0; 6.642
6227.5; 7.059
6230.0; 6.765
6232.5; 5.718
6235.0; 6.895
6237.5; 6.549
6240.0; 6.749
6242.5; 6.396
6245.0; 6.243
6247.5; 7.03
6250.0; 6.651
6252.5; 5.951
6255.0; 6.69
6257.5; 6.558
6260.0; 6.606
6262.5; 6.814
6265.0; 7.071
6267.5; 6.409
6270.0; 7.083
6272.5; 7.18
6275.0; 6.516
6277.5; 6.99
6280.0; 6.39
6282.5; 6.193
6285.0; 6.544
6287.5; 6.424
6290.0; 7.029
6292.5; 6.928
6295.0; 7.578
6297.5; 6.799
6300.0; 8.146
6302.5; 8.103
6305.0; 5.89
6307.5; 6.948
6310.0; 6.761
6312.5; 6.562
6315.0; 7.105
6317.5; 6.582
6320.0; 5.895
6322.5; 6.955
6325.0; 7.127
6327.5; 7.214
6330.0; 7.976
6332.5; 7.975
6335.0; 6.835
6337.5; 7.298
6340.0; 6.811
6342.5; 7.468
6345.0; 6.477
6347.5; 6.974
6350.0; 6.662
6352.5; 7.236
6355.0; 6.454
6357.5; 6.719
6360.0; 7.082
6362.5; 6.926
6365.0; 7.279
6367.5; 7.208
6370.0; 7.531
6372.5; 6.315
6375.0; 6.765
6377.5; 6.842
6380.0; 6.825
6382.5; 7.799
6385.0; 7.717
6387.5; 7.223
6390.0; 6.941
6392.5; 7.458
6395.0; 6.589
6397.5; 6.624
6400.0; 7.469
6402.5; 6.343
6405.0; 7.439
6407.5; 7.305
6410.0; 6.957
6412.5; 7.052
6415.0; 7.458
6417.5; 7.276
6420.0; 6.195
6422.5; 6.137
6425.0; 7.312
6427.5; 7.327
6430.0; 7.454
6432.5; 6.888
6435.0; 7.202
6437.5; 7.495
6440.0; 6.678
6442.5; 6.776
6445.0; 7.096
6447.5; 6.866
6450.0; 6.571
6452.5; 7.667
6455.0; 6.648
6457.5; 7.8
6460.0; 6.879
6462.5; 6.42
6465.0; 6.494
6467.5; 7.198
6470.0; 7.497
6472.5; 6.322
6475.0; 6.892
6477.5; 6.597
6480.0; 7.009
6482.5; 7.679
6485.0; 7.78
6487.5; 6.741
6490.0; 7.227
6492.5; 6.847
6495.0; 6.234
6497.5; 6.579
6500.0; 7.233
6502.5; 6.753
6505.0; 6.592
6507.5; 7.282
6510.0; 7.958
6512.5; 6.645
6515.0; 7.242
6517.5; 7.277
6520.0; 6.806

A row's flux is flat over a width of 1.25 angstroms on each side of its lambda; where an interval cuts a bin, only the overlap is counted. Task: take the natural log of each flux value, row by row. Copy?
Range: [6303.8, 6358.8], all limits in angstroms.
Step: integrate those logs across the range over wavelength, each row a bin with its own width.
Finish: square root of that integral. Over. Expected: 10.3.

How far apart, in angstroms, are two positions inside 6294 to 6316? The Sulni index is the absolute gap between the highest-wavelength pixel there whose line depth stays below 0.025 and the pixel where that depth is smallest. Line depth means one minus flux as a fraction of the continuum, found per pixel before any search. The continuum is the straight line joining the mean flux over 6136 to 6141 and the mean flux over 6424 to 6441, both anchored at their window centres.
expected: 15.0 angstroms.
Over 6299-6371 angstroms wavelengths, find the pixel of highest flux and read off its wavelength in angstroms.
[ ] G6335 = 6300.0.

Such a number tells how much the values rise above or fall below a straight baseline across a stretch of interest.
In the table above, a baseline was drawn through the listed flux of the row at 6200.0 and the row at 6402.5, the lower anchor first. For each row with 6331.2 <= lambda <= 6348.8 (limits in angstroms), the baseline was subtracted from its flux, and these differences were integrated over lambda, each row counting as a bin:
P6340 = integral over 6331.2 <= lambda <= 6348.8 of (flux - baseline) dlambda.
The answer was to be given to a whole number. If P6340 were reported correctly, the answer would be 17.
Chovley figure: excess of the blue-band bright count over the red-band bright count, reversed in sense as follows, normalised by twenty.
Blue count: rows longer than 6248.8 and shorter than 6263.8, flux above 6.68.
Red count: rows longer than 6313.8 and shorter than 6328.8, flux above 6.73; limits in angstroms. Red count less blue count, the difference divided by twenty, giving 0.10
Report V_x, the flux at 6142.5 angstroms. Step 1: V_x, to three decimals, 6.328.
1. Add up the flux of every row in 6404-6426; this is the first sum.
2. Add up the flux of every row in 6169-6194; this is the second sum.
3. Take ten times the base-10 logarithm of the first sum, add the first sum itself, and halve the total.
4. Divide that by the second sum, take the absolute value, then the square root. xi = 0.8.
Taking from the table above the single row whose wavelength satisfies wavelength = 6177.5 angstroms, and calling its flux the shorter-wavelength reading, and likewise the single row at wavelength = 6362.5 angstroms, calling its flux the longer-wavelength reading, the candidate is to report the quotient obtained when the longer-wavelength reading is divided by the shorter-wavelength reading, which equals 1.03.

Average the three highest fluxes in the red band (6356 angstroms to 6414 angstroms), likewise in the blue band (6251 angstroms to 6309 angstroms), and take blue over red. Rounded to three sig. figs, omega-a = 1.03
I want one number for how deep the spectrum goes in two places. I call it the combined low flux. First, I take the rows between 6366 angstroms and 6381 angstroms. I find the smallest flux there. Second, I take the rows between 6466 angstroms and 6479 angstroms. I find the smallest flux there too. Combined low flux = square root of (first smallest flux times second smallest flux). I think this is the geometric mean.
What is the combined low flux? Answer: 6.32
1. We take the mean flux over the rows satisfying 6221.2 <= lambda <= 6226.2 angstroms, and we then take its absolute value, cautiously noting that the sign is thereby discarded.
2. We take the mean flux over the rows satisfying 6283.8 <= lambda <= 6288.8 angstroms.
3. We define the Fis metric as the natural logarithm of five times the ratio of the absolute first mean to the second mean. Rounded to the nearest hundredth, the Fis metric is 1.64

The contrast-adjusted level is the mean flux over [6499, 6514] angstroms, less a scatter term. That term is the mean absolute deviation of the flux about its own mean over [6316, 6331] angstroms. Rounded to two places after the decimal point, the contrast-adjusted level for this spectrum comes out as 6.60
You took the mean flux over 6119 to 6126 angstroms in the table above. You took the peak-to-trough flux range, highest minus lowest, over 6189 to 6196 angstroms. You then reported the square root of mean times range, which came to 1.4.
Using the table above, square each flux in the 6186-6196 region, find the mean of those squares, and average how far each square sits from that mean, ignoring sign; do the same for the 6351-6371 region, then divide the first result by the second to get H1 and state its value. 1.4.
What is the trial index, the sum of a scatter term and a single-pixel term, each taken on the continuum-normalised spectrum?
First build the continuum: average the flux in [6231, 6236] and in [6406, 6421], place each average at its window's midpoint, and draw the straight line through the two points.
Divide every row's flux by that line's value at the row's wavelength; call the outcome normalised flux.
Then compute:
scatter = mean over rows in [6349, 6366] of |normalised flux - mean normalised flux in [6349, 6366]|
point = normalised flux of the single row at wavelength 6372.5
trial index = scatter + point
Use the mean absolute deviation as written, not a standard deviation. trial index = 0.95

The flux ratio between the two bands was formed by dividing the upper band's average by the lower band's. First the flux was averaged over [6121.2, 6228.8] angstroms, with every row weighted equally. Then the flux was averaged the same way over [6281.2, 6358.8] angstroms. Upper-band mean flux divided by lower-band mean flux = 1.02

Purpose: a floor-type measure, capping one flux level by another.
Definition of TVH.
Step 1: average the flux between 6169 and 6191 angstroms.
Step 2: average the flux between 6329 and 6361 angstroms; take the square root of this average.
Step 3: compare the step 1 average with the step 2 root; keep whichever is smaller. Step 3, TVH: 2.66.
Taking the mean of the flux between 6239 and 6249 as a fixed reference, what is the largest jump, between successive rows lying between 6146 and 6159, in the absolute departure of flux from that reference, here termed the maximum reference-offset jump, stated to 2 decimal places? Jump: 1.14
